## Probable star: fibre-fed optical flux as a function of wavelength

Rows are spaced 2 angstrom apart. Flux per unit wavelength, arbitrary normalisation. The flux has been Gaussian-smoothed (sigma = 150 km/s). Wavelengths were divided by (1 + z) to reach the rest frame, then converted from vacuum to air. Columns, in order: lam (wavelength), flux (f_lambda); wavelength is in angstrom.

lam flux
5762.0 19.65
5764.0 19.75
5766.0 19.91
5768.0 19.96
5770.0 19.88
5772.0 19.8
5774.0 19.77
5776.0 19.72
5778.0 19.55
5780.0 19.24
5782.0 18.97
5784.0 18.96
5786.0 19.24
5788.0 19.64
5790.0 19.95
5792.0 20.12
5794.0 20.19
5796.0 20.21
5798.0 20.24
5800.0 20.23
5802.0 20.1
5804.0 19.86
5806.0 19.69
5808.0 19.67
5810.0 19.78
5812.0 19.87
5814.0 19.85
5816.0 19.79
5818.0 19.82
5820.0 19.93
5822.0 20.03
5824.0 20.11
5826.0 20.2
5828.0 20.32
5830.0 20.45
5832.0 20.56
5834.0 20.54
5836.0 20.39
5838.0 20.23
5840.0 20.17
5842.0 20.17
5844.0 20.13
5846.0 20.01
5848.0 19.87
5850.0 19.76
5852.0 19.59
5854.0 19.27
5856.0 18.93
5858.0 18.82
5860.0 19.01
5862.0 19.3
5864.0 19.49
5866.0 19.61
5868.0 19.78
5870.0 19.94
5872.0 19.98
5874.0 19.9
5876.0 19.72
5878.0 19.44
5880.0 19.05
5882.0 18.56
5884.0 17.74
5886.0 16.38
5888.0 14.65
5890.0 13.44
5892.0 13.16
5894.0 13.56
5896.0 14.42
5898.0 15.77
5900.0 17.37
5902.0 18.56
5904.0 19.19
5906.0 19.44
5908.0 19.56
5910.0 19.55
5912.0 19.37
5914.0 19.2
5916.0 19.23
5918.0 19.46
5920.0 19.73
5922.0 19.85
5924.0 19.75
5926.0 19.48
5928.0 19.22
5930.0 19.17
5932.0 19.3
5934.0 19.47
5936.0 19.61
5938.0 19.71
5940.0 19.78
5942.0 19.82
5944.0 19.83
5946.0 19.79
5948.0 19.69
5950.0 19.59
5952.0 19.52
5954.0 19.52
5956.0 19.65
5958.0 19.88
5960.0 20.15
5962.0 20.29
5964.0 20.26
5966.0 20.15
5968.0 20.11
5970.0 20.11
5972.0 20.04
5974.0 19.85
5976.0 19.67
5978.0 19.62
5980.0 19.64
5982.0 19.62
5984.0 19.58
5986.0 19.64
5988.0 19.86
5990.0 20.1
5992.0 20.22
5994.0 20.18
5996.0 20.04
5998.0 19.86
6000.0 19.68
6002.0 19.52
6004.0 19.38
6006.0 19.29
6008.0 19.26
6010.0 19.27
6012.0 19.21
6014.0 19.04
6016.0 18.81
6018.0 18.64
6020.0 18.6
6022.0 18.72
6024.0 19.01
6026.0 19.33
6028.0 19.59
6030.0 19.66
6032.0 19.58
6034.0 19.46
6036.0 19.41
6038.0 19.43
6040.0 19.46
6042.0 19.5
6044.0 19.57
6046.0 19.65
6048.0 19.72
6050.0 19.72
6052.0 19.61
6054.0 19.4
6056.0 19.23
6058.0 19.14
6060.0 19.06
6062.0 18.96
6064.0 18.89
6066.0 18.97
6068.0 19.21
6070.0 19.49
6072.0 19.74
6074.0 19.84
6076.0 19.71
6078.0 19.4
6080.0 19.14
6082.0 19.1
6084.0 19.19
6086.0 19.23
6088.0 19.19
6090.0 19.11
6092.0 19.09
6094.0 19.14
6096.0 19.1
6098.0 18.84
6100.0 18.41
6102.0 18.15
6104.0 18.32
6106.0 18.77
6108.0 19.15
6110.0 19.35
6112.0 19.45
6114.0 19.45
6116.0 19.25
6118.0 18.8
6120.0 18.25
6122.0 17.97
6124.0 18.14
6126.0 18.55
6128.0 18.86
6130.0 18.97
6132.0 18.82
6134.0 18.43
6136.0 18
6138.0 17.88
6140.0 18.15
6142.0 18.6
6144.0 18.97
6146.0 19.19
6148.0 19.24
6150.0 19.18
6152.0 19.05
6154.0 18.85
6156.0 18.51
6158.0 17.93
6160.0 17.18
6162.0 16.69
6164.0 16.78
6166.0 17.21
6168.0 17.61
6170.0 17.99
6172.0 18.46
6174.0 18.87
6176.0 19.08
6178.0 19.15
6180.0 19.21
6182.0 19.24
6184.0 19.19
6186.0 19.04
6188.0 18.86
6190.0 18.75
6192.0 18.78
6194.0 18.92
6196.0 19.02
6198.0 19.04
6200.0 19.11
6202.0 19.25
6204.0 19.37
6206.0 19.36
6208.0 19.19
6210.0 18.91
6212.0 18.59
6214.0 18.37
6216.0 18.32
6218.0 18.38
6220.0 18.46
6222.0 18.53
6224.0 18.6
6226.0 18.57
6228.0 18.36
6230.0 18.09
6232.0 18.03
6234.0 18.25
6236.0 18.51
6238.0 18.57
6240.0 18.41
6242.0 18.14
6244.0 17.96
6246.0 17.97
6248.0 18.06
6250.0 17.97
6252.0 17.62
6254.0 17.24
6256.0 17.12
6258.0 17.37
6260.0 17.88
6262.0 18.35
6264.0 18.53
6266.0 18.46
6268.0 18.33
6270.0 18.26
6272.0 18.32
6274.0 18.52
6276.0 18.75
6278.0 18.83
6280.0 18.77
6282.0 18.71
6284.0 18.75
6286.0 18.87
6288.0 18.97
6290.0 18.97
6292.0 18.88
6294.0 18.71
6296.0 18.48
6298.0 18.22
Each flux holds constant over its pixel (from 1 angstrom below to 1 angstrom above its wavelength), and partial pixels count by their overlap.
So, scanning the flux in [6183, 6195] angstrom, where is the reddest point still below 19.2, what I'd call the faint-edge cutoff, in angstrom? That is 6194.0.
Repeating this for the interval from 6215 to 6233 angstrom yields 6232.0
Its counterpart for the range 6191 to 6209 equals 6208.0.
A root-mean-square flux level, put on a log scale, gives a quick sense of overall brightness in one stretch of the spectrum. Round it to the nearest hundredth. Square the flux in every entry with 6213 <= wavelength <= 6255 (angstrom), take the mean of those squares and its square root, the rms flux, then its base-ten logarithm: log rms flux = 1.26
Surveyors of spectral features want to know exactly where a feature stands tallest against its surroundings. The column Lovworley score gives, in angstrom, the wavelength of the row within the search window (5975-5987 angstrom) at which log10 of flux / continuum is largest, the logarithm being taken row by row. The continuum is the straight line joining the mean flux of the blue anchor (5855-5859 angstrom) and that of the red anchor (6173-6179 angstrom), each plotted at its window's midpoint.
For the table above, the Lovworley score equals 5976.0 angstrom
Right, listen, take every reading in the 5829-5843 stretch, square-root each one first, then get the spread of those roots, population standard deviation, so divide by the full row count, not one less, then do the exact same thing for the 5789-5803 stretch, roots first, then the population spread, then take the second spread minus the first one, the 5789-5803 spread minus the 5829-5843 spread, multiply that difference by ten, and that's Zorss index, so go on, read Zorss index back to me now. -0.07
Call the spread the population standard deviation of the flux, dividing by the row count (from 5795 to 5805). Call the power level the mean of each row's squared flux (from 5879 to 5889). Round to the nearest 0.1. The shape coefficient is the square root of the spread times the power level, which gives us 6.6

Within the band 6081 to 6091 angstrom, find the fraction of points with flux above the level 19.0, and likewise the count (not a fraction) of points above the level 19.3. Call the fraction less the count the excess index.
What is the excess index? 1.00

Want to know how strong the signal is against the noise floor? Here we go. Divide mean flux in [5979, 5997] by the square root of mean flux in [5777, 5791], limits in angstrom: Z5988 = 4.52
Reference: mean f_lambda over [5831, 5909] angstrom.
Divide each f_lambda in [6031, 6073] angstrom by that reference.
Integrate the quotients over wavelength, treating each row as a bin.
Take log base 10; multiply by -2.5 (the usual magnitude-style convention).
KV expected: -4.10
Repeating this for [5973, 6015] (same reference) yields -4.12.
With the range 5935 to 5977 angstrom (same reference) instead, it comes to -4.13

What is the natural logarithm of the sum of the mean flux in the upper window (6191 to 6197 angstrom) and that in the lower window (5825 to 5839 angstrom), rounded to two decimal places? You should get 3.67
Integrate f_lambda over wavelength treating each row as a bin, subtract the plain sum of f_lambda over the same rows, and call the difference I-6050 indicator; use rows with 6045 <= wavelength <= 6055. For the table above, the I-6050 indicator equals 98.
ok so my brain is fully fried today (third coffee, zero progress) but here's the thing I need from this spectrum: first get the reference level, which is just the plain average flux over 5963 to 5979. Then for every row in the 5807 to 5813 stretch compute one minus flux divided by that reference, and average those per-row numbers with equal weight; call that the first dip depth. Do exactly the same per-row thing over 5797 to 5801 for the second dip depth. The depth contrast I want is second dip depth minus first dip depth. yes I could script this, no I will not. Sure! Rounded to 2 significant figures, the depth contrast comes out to -0.023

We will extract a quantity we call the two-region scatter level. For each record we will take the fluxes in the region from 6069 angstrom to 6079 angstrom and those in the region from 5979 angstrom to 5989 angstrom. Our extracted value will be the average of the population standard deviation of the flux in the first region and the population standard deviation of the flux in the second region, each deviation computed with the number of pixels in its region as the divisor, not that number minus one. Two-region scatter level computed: 0.13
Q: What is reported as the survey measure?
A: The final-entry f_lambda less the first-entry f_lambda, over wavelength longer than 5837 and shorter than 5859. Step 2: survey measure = -1.41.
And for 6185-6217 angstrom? -0.72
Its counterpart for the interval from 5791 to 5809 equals -0.45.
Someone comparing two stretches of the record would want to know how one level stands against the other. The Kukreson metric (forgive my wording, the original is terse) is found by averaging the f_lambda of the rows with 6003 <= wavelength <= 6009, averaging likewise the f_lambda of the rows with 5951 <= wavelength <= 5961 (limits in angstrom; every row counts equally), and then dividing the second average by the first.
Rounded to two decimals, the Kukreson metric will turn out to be 1.02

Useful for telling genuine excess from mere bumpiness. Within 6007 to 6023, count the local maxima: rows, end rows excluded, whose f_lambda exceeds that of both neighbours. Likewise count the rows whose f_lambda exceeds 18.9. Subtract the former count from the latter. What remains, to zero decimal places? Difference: 3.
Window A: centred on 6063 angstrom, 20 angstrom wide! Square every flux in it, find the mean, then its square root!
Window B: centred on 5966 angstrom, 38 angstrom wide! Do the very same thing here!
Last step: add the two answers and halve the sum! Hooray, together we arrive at 19.5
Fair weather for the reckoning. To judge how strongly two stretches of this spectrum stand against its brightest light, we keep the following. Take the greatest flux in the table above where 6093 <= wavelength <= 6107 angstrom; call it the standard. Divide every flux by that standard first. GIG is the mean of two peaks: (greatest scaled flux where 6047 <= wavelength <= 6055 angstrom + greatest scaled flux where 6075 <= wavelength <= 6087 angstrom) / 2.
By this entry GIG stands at 1.03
